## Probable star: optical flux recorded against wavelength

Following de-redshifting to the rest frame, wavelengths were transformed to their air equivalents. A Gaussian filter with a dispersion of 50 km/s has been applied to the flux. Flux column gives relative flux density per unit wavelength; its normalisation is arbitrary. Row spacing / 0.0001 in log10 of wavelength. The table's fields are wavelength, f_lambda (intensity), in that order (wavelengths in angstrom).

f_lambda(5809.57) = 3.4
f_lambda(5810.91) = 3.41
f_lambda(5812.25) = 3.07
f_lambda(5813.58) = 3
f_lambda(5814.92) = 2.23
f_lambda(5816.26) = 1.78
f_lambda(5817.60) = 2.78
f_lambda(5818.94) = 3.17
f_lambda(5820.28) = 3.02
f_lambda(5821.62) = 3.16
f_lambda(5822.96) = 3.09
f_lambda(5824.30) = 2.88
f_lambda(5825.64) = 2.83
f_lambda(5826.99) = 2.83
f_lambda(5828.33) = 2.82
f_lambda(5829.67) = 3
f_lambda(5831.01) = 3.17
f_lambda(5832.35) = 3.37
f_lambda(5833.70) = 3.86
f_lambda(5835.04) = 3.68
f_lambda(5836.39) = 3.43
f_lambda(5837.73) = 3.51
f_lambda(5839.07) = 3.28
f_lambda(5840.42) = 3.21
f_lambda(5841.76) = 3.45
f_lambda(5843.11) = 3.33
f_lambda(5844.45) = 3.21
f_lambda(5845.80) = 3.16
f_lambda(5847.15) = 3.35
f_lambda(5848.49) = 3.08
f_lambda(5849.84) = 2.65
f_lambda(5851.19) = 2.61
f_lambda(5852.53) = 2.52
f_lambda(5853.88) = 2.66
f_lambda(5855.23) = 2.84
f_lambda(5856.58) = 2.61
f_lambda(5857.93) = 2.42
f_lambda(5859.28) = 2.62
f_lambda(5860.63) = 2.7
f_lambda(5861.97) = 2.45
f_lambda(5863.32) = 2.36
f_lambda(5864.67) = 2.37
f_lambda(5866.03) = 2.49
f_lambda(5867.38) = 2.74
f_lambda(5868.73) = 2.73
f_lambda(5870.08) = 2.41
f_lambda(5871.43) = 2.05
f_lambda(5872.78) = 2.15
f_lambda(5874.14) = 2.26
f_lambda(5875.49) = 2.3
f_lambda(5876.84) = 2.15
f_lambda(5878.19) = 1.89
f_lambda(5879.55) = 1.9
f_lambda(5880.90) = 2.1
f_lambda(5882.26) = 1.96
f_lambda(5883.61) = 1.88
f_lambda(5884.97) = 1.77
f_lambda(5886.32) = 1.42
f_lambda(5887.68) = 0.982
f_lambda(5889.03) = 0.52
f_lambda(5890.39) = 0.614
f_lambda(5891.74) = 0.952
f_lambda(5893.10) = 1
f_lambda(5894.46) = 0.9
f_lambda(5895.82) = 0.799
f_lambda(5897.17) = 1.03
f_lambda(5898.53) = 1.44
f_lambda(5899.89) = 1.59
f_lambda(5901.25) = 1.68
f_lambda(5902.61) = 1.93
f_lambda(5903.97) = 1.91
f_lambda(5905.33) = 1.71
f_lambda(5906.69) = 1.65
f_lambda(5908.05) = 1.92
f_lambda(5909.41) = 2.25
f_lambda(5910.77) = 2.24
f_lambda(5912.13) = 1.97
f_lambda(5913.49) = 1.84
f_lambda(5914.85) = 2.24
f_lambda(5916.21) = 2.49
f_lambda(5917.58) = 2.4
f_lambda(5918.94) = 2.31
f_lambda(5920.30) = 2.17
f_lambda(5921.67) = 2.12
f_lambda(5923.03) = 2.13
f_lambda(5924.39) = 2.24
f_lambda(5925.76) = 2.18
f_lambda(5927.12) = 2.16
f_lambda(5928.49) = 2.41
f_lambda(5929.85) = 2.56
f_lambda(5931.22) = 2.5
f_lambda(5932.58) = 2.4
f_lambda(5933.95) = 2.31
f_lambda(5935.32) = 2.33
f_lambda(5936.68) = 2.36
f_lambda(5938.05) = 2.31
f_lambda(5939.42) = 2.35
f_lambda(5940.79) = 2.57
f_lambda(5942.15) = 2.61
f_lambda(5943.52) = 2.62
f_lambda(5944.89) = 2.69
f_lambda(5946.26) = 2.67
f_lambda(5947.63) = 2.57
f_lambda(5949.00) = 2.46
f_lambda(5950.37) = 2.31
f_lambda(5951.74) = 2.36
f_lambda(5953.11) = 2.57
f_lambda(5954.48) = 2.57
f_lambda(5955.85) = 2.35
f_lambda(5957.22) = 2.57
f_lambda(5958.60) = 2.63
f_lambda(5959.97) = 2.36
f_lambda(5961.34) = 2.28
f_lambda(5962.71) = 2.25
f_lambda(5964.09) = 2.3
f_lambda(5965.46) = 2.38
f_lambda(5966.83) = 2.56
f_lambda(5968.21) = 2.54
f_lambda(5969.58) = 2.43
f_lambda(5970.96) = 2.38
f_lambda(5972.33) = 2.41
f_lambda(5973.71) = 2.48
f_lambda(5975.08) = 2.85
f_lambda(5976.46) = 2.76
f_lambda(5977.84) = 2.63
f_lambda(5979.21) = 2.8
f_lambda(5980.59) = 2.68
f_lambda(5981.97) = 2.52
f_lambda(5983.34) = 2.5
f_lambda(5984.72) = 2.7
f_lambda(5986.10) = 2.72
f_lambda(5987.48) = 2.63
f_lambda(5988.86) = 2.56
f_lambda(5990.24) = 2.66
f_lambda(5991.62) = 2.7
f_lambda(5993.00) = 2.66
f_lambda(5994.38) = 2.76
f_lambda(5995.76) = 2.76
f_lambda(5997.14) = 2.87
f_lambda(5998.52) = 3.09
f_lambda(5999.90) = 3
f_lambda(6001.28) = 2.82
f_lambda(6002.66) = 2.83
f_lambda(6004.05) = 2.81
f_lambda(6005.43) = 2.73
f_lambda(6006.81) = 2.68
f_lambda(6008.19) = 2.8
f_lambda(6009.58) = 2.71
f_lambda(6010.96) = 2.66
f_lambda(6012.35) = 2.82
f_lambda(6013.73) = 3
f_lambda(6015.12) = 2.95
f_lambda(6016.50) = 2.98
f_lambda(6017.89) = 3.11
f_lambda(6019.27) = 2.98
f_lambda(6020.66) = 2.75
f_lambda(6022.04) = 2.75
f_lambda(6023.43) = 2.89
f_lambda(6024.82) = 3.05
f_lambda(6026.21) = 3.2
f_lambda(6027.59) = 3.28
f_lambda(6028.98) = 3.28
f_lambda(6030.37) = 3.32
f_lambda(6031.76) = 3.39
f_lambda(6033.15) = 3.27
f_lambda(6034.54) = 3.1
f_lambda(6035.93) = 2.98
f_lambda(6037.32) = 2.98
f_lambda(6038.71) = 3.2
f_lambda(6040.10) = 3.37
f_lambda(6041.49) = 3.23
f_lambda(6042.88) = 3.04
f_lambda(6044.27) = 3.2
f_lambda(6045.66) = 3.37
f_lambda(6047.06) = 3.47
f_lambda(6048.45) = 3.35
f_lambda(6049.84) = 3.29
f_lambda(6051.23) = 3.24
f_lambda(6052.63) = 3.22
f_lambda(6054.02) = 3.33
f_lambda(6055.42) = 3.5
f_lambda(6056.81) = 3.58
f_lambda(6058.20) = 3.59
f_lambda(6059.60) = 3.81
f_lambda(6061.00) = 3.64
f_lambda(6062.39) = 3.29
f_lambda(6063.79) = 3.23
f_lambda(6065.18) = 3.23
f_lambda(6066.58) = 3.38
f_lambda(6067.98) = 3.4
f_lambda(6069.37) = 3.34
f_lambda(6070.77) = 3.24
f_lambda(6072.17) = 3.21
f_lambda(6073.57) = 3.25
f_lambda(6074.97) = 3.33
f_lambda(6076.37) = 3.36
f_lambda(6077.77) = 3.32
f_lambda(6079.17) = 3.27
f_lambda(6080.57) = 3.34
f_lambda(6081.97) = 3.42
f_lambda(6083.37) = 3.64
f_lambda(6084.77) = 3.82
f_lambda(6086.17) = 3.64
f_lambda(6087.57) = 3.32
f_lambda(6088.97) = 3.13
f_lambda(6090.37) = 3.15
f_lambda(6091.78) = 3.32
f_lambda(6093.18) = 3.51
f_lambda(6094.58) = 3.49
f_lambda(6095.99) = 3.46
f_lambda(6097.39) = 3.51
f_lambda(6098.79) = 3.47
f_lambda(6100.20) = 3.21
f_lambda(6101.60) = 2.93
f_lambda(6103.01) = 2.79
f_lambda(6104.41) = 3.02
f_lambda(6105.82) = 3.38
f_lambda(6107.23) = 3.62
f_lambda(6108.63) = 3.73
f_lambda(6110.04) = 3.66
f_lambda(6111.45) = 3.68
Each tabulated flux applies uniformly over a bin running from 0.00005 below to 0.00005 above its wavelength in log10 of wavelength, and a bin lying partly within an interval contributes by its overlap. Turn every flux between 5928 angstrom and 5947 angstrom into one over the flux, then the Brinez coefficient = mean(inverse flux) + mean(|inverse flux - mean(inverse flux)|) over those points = 0.425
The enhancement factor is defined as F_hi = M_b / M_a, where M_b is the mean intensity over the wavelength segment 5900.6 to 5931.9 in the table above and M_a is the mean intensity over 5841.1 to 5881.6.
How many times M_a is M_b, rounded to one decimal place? 0.8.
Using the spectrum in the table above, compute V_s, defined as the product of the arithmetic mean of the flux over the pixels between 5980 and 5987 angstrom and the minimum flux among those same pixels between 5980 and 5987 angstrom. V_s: 6.6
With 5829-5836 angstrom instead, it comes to 10.2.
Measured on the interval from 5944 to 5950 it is 6.4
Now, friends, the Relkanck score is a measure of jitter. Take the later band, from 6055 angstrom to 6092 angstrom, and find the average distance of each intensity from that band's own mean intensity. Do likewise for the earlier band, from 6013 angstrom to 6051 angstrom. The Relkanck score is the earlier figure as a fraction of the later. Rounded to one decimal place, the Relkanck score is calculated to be 1.1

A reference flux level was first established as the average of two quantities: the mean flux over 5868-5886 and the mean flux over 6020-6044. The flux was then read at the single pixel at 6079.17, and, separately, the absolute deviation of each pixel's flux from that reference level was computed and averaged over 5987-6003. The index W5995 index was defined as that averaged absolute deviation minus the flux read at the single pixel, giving -3.10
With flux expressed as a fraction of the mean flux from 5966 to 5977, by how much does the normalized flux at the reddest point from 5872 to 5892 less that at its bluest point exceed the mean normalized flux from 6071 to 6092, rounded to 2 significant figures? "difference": -1.8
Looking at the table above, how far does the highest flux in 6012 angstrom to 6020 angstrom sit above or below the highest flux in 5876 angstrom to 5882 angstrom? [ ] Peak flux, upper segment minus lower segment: 1.0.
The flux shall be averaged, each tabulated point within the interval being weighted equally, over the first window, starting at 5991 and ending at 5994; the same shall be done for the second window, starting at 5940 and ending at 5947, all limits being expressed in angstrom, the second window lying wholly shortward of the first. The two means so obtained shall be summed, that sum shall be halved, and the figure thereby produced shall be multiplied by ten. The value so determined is 27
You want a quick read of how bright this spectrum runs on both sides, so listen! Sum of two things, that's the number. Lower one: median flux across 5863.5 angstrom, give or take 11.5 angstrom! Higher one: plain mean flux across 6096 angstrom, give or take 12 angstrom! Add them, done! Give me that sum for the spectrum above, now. 5.8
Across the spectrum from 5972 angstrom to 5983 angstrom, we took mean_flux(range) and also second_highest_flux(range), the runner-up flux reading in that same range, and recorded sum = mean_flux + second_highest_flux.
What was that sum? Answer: 5.4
